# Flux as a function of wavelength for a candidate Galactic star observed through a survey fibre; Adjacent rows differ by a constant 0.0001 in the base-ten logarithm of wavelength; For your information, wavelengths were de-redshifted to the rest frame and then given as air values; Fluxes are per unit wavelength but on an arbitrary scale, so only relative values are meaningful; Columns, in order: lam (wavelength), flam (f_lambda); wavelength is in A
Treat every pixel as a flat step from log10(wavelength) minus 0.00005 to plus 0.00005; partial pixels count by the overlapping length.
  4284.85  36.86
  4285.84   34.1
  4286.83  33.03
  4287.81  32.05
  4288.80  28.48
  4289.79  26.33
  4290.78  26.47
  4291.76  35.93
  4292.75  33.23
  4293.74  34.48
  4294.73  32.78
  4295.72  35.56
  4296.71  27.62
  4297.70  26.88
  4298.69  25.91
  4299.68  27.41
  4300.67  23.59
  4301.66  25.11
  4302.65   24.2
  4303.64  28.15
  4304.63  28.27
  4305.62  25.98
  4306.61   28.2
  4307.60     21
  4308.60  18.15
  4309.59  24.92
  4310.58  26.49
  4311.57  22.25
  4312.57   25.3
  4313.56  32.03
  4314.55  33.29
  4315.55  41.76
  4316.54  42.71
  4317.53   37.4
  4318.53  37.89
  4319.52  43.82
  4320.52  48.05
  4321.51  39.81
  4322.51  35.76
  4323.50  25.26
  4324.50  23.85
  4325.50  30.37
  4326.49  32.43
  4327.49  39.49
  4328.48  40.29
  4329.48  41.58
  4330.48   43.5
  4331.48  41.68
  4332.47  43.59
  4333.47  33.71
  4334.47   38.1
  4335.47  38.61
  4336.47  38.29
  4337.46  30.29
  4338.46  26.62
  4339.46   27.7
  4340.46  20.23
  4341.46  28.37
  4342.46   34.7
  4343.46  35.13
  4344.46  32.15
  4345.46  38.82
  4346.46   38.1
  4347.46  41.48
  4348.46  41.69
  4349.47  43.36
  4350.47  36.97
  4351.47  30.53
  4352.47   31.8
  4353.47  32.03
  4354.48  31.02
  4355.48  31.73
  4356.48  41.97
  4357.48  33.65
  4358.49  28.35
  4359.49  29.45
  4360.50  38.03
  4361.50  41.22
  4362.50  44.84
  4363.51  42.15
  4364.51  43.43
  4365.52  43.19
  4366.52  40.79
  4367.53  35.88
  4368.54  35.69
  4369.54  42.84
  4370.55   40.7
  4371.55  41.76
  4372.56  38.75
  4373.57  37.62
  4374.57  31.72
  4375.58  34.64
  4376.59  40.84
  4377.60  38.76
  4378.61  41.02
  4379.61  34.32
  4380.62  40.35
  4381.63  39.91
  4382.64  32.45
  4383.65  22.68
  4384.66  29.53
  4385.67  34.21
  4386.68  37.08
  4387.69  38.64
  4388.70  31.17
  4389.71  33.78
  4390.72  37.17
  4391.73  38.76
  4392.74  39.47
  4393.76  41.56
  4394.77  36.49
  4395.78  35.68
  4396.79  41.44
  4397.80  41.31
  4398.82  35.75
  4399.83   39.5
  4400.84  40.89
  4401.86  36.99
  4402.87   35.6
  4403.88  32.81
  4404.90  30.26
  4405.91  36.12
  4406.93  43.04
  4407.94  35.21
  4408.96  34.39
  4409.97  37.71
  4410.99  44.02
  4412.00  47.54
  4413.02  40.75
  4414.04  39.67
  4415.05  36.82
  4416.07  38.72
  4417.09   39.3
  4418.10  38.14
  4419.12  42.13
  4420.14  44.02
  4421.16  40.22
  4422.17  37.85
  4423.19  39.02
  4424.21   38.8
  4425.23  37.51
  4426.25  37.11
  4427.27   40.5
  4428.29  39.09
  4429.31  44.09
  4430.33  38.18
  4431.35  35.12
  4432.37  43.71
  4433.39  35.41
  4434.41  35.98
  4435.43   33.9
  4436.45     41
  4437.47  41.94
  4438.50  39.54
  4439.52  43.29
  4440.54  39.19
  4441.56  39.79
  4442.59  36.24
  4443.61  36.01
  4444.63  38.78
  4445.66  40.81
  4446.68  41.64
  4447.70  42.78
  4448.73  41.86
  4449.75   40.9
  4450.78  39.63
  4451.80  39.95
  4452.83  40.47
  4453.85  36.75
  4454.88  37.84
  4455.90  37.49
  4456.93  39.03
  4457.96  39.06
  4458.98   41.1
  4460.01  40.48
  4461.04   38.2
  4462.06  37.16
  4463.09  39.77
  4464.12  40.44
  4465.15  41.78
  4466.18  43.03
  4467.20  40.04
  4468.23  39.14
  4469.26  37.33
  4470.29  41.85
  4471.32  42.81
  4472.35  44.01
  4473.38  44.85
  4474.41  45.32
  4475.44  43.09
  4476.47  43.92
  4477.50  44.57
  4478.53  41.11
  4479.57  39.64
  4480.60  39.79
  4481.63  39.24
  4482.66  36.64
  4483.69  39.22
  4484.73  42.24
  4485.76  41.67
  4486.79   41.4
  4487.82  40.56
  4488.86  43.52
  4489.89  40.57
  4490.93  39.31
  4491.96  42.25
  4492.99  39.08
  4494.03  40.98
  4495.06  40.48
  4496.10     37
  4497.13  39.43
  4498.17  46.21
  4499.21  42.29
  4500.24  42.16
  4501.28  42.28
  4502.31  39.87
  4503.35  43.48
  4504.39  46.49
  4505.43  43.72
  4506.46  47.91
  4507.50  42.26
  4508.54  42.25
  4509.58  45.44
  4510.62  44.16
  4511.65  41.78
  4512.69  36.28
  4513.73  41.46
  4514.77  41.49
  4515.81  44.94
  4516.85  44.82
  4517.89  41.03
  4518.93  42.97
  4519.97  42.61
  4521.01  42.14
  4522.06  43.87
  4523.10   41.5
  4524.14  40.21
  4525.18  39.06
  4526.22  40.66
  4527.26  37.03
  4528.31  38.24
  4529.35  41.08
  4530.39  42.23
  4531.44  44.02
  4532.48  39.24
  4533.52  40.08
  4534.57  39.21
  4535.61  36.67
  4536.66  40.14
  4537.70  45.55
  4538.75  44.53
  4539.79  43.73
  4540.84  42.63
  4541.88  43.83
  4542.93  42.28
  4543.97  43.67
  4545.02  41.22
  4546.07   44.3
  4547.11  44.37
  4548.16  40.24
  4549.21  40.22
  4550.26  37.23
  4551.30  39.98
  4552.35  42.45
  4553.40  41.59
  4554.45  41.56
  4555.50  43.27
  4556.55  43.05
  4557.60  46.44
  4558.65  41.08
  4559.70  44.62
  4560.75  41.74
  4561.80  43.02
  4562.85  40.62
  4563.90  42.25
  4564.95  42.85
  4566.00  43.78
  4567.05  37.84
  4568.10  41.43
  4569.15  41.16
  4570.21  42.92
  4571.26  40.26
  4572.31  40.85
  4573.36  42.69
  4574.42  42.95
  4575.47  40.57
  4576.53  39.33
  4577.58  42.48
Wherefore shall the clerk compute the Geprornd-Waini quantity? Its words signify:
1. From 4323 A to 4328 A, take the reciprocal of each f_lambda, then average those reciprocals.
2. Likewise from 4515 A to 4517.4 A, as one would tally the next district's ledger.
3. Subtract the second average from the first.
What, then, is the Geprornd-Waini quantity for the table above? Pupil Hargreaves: 0.012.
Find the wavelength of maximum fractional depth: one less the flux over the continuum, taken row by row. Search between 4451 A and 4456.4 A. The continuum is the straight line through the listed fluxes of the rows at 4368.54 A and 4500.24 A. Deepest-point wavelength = 4453.85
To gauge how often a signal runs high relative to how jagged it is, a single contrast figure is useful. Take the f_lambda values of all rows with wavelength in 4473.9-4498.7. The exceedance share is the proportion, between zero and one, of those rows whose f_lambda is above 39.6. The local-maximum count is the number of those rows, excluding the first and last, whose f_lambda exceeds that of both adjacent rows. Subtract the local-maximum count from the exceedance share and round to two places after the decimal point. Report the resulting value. -5.29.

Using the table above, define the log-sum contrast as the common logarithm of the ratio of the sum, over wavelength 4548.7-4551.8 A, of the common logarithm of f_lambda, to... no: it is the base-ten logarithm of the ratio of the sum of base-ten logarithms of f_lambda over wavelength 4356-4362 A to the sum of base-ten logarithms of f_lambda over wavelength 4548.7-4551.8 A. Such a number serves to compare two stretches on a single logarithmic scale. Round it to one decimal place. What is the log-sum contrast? 0.3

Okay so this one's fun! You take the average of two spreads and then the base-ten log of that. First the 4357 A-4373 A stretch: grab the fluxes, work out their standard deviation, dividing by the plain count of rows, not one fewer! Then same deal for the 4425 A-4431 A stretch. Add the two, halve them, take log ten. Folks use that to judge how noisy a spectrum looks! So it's 0.55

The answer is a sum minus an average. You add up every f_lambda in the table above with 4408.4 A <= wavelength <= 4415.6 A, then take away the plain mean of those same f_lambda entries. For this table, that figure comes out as 241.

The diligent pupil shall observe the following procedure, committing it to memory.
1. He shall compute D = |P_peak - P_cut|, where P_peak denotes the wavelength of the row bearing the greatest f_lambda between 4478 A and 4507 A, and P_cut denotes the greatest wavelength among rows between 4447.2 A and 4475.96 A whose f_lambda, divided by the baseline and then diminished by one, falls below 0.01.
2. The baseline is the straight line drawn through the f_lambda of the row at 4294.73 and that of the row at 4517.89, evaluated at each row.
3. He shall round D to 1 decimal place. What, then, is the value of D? 37.2 A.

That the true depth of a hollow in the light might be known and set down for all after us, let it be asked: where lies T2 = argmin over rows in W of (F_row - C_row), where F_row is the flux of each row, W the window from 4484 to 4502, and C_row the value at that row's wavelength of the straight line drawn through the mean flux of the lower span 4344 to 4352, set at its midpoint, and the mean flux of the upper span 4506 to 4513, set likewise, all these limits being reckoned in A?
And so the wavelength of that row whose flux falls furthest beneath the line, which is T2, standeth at 4496.10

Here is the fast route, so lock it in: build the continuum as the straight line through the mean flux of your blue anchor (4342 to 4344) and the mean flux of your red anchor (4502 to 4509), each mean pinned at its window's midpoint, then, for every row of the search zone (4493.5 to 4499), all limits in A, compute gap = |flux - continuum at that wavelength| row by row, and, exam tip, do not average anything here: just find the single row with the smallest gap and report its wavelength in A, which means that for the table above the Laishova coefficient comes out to 4494.03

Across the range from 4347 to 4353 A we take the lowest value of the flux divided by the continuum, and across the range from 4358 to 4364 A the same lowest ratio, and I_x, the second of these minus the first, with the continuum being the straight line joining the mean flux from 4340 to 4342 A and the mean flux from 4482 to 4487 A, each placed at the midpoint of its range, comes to -0.12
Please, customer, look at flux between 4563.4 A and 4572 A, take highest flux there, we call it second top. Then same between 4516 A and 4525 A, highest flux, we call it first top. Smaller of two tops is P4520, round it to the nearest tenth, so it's 43.8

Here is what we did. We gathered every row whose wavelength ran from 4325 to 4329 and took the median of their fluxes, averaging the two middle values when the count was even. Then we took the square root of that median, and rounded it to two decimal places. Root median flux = 6.00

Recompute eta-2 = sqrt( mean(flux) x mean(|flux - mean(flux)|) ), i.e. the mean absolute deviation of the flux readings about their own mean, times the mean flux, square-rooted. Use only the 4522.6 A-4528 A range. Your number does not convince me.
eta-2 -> 7.2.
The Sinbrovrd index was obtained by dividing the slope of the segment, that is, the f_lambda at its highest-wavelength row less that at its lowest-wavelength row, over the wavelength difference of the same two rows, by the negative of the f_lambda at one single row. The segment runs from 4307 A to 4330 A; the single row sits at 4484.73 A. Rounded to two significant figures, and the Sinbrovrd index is -0.022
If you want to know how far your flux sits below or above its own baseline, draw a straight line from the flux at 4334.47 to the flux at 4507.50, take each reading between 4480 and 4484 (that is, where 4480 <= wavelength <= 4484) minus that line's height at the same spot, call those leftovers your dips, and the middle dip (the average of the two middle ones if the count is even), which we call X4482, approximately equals -2.4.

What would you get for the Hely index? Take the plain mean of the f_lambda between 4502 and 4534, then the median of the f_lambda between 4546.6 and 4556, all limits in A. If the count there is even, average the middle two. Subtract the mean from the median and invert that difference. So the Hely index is -2.2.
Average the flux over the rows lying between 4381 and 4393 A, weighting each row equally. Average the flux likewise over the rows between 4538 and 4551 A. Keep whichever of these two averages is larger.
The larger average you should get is 42.4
